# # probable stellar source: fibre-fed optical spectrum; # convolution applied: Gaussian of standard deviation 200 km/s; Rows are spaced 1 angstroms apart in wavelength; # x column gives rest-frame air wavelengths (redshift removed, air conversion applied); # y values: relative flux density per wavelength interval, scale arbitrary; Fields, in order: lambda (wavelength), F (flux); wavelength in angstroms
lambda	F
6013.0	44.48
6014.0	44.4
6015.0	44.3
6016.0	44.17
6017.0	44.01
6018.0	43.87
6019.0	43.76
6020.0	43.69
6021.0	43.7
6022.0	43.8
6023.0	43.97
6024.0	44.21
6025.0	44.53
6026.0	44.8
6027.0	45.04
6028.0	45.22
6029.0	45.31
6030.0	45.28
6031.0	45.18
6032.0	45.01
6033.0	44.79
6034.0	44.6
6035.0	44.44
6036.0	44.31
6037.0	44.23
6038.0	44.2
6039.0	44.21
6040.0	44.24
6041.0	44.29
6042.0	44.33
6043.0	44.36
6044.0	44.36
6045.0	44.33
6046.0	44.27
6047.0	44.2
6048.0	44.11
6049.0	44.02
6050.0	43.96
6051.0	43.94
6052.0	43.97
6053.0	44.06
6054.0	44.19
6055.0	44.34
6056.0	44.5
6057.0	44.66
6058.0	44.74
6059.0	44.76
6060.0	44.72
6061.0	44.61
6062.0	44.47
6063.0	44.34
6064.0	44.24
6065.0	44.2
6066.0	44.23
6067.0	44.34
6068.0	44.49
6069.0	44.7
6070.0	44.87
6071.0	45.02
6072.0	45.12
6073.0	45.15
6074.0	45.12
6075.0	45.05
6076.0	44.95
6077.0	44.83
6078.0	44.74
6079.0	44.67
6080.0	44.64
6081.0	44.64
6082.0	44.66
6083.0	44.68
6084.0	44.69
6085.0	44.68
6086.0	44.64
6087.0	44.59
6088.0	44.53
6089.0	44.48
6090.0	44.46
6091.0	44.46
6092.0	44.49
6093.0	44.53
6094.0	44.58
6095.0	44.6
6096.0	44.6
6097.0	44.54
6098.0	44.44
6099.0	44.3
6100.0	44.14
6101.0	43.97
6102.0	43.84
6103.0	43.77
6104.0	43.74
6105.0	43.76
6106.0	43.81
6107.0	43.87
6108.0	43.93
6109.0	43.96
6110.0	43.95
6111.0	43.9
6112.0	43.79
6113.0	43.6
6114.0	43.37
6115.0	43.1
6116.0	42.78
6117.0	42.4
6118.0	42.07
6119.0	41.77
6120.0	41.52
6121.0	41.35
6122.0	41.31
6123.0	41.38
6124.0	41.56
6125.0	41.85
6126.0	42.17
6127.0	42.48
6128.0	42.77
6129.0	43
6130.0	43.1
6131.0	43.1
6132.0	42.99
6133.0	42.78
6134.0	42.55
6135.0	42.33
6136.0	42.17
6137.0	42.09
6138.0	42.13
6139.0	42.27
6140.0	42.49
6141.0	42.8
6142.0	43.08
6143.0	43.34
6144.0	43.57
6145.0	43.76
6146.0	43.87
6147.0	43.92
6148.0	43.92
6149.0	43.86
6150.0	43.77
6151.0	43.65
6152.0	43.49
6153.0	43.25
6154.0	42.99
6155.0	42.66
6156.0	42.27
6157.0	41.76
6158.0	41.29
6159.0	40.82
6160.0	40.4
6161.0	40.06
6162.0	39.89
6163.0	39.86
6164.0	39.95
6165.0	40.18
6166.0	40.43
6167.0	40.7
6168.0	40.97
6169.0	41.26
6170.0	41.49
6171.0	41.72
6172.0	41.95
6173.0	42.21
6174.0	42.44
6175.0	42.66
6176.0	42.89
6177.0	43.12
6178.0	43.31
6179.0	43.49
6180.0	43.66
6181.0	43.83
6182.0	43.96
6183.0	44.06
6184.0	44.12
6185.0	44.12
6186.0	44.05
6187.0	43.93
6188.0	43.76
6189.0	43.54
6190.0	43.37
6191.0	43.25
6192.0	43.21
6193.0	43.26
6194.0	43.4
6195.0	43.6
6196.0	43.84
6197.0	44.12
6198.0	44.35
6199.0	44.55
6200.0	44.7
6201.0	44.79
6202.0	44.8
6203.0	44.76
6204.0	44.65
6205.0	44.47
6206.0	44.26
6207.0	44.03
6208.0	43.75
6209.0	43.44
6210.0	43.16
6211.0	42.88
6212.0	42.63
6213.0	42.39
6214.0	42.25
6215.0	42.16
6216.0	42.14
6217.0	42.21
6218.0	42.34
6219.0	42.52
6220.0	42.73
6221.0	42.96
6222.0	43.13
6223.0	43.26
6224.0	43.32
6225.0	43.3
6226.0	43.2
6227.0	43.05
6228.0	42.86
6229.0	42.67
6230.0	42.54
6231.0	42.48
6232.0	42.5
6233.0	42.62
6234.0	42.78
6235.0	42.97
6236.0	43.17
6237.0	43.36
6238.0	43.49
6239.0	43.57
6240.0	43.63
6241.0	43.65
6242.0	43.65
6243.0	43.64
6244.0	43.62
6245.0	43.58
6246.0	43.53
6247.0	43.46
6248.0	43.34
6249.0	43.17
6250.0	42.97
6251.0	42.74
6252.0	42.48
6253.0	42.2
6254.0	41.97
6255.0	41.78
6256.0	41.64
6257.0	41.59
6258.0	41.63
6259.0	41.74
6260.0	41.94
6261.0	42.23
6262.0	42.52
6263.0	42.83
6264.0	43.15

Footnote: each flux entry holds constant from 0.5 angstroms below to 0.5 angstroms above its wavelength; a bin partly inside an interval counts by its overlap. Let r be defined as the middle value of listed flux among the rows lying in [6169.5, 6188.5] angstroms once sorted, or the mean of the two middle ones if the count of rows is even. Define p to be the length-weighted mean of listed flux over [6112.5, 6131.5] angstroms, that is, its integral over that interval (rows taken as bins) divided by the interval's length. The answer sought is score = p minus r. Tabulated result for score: -1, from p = 42.4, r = 43.5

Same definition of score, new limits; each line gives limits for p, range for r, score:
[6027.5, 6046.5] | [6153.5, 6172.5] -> 4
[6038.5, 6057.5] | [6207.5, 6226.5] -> 1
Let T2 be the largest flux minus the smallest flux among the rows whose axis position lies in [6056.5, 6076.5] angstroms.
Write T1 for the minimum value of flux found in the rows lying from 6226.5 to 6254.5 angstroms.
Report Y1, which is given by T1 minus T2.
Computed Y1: 41.0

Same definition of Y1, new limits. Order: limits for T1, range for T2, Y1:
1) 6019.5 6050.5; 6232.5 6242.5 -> 42.7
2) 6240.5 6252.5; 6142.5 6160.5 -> 39.0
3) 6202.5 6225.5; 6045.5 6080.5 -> 40.9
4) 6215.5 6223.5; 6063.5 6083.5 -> 41.2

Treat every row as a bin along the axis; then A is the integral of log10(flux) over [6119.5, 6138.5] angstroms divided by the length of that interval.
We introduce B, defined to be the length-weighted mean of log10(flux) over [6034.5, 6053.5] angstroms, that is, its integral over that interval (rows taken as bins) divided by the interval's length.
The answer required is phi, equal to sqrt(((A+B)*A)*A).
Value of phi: 2.940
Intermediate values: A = 1.63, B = 1.65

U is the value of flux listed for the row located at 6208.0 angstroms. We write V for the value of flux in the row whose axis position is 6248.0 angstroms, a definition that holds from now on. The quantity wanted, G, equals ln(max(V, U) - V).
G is -0.9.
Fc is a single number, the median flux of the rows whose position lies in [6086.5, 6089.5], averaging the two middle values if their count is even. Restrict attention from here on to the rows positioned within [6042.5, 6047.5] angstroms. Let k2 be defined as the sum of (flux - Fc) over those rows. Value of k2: -1.1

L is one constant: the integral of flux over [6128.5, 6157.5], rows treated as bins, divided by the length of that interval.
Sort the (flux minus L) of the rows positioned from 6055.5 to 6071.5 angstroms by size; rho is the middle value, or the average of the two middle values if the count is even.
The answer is 1.56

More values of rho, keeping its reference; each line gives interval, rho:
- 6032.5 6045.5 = 1.33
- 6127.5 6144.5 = -0.22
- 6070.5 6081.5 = 1.95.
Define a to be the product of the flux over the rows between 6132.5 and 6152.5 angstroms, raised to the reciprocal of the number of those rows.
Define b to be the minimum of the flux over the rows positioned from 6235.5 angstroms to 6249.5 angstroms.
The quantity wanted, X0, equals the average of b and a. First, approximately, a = 43.1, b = 43.17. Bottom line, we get 43.1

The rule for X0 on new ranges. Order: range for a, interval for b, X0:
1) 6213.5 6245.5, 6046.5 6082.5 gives 43.5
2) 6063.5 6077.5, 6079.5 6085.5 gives 44.7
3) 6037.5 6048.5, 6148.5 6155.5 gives 43.5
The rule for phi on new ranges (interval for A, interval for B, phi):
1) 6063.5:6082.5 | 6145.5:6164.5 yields 2.987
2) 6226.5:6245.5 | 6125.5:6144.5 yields 2.954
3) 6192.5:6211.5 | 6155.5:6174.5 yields 2.967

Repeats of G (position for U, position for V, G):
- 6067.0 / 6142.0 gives 0.2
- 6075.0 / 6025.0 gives -0.7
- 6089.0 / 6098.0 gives -3.2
